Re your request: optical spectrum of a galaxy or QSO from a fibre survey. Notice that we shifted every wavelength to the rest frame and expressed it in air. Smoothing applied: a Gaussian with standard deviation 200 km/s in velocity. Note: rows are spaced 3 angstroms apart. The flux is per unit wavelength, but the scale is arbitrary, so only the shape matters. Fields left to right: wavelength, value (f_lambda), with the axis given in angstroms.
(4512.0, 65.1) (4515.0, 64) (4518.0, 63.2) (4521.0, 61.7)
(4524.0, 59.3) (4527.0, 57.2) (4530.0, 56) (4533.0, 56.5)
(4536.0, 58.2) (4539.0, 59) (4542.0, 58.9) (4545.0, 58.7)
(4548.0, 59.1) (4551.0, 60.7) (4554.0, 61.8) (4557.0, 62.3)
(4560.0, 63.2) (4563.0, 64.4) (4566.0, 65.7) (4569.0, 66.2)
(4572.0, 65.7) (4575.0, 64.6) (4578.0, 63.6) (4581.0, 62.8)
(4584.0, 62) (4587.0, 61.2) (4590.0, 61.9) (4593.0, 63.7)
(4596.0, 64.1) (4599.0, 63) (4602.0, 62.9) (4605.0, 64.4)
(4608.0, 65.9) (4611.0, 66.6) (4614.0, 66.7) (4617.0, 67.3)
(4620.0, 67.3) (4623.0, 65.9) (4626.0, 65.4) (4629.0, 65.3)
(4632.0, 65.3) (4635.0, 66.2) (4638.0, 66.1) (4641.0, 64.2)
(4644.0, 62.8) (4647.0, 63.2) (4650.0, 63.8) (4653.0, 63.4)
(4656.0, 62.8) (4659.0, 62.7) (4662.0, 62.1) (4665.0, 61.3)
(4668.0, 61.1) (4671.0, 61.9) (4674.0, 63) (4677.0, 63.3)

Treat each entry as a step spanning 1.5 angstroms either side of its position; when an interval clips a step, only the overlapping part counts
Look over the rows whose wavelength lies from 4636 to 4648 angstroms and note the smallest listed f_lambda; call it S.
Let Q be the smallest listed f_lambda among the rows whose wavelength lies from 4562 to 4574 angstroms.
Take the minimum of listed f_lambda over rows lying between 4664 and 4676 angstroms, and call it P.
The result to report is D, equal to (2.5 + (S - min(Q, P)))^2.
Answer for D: 18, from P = 61.1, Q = 64.4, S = 62.8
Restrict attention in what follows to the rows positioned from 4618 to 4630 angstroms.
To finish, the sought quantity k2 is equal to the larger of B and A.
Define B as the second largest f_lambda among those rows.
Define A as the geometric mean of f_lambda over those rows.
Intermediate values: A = 66.0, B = 65.9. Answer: 66.0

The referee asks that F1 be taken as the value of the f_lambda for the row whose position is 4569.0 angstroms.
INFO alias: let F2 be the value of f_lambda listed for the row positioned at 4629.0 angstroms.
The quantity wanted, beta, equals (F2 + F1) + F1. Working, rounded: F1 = 66.2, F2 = 65.3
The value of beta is 198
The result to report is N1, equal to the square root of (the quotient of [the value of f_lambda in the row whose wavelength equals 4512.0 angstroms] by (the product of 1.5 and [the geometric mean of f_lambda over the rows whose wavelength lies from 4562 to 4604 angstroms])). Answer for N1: 0.826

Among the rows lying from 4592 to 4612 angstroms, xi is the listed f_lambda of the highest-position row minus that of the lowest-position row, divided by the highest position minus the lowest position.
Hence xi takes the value 0.16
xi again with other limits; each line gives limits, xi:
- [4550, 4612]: 0.10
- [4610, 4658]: -0.08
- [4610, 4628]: -0.08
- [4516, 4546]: -0.17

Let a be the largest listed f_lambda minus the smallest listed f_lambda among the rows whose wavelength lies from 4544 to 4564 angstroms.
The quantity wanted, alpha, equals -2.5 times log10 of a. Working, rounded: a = 5.7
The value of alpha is -1.89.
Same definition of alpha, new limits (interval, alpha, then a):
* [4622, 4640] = 0.11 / 0.9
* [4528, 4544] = -1.19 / 3.0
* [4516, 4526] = -1.48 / 3.9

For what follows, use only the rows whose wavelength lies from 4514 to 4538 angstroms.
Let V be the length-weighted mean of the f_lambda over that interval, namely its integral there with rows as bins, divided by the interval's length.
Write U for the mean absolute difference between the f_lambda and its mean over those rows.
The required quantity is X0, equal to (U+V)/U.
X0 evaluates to 24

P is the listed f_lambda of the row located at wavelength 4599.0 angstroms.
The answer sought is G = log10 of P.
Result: 1.80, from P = 63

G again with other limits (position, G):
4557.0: 1.79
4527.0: 1.76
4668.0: 1.79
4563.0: 1.81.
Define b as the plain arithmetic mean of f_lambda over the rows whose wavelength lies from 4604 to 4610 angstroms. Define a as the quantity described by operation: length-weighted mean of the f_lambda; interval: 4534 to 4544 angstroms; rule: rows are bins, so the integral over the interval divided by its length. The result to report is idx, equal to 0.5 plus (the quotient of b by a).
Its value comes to 1.61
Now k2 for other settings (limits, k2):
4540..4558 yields 61.8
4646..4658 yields 63.4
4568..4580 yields 65.7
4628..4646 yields 66.1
